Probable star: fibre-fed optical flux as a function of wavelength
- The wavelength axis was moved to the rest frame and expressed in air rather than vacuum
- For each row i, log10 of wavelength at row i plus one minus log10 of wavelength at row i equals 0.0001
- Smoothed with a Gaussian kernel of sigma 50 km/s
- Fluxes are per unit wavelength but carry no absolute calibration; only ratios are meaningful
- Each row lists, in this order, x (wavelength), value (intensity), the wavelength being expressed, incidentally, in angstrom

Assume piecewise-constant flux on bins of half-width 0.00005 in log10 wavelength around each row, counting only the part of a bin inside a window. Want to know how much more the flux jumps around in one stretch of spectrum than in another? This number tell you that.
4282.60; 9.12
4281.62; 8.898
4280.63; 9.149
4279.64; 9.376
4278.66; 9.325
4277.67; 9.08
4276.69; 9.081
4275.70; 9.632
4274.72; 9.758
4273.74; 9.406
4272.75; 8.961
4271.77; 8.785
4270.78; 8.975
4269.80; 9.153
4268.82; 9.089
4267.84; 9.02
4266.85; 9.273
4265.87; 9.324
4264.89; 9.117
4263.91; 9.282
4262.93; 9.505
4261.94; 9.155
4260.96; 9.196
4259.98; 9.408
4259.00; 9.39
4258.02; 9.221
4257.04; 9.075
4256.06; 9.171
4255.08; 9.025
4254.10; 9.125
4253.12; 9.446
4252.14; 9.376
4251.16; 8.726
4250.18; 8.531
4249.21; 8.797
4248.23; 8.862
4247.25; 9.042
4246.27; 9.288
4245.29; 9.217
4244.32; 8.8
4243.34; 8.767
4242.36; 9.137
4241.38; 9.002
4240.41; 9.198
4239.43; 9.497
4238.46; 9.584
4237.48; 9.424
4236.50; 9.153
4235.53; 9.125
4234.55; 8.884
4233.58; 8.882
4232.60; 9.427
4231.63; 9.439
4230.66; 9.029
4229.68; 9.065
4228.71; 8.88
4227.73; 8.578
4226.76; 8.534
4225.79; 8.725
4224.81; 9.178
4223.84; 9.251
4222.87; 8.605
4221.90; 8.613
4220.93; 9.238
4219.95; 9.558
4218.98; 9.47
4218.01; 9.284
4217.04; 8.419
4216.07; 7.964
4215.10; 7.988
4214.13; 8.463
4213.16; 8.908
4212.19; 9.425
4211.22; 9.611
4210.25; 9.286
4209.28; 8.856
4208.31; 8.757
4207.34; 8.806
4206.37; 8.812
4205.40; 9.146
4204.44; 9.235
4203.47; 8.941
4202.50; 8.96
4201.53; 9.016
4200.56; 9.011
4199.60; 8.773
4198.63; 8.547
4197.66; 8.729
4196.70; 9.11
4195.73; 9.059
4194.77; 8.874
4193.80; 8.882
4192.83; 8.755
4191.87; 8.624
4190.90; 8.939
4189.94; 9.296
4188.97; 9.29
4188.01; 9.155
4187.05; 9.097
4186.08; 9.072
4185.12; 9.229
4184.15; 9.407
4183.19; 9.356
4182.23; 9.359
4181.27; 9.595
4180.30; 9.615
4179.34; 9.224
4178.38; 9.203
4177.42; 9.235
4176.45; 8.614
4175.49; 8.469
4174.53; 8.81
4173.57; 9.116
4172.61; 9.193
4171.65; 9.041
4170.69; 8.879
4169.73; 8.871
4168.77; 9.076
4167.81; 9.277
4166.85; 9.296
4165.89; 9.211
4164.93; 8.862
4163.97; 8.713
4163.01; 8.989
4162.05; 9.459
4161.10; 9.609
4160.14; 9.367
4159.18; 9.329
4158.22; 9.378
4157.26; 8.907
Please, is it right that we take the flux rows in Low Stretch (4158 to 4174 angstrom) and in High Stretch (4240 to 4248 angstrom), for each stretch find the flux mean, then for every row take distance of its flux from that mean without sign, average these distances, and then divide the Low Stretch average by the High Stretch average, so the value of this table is 1.3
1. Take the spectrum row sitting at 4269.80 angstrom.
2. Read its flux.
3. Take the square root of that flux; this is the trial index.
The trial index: 3.025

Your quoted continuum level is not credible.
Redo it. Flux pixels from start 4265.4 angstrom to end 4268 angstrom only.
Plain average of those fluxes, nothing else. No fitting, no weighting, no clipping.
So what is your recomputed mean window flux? 9.21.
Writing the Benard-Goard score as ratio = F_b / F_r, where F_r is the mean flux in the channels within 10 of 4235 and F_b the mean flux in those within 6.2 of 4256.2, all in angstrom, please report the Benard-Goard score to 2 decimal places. 1.01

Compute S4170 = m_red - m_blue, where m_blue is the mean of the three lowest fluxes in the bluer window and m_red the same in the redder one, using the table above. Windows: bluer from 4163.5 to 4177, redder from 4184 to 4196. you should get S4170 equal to 0.2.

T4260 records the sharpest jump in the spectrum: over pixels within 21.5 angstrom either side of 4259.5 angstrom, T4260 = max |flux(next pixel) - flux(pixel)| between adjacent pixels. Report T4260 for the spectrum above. 0.65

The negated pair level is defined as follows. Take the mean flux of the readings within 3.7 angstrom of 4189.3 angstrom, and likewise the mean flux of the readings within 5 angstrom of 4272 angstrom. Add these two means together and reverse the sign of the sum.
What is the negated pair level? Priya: -18.2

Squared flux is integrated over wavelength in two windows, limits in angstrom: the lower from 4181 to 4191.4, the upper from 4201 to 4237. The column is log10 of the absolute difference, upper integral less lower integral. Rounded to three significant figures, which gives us 3.30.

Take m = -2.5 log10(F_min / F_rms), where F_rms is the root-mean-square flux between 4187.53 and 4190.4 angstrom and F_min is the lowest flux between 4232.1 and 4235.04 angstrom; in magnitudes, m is 0.044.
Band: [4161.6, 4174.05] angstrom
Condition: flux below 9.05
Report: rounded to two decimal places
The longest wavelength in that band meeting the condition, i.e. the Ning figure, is 4171.65 angstrom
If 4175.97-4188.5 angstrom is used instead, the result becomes 4176.45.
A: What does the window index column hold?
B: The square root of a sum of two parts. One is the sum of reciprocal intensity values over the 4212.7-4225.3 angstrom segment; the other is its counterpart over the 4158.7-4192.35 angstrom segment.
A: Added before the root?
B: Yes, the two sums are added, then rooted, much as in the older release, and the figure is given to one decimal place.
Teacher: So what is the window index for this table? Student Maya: 2.3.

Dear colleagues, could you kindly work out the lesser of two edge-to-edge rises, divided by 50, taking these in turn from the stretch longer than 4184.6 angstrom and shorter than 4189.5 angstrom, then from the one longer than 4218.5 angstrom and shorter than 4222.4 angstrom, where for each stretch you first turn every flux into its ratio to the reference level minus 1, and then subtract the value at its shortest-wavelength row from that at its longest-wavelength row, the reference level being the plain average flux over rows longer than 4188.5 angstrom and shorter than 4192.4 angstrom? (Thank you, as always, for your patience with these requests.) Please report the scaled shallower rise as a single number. -0.0019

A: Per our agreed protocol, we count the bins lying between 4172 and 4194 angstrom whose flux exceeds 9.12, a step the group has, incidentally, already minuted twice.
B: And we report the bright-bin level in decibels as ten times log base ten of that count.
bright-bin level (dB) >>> 11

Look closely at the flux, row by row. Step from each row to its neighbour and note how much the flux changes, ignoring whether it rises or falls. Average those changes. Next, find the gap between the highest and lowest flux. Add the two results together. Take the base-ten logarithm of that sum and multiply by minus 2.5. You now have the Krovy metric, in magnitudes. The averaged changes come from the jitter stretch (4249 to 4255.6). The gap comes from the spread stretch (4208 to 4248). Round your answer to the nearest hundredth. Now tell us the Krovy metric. -0.70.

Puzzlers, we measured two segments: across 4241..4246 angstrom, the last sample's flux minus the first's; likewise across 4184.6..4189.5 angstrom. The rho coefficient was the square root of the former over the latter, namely 1.9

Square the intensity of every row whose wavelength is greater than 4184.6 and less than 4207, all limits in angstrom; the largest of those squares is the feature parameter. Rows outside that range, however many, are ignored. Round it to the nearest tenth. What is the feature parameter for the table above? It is 86.4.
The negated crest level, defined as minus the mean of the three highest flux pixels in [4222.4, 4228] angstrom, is -9.05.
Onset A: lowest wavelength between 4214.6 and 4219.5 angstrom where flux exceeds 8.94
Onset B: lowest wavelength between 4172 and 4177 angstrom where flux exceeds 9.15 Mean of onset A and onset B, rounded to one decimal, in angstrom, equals 4195.3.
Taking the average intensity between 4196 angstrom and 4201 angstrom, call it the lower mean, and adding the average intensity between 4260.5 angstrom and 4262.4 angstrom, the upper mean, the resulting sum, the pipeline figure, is 18.0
